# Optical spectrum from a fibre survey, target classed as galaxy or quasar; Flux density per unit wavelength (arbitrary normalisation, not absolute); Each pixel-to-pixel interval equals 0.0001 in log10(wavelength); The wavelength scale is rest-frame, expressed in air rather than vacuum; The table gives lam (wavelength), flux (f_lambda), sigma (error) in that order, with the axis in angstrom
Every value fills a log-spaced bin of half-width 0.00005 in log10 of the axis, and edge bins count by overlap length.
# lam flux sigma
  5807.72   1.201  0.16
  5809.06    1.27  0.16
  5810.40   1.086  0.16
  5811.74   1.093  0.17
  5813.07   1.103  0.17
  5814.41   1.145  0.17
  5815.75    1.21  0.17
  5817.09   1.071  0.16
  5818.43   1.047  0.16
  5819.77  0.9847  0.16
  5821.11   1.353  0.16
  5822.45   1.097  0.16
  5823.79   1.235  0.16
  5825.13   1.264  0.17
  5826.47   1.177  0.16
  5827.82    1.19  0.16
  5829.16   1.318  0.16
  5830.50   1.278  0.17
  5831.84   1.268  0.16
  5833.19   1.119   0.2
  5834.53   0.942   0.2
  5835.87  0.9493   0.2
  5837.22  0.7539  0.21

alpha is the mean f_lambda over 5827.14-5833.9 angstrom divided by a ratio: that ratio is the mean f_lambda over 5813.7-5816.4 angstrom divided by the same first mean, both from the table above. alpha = 1.29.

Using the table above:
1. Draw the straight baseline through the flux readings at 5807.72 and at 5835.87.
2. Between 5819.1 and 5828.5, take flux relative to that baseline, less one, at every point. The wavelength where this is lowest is 5819.77 angstrom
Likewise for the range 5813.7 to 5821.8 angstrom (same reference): 5819.77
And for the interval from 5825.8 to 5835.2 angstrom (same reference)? 5834.53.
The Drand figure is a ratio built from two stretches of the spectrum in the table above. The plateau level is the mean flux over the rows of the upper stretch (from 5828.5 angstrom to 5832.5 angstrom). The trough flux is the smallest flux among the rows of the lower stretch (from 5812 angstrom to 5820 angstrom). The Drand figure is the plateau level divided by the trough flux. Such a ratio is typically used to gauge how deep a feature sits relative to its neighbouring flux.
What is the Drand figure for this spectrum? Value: 1.31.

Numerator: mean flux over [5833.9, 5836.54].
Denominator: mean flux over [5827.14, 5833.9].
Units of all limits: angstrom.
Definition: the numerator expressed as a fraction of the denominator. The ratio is 0.77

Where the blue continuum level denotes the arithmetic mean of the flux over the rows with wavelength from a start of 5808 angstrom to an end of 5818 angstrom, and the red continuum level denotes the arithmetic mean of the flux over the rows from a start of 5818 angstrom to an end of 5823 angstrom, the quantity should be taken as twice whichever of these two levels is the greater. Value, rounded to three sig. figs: 2.28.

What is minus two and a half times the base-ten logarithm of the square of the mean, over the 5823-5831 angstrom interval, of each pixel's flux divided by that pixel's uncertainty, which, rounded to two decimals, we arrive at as -4.41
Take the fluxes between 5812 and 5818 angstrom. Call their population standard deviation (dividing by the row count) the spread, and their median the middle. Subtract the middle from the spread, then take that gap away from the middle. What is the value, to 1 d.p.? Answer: 2.2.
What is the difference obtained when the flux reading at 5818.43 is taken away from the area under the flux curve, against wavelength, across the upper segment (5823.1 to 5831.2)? 9.0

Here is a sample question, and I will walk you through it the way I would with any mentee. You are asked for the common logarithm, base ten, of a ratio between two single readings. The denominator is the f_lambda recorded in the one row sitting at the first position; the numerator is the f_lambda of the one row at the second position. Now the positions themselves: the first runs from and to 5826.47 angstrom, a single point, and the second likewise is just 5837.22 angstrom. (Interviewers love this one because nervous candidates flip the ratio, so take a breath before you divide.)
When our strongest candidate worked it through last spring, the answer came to -0.19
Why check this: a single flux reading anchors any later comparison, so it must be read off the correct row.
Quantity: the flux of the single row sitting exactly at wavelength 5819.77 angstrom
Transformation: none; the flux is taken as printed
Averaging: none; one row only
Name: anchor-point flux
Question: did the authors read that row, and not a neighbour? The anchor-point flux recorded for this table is 0.9847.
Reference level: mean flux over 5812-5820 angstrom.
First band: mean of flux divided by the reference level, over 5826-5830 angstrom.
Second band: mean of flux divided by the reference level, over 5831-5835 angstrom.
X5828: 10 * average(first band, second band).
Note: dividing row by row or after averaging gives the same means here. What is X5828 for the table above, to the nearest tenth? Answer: 10.7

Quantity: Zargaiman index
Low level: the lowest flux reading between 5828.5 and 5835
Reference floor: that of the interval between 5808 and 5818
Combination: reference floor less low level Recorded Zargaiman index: 0.13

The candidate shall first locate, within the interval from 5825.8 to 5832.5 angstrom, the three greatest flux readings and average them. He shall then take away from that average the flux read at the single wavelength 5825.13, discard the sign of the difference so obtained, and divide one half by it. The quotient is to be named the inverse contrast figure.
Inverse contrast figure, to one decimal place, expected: 20.8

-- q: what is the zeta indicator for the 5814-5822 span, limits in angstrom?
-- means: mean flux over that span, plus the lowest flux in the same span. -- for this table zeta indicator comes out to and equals 2.12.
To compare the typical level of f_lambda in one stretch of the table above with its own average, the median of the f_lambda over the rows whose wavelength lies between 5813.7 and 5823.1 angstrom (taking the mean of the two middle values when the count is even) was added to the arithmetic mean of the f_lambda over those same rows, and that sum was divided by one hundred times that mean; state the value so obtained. 0.0197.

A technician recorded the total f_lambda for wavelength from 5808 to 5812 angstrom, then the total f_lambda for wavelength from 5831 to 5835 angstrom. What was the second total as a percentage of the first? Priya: 97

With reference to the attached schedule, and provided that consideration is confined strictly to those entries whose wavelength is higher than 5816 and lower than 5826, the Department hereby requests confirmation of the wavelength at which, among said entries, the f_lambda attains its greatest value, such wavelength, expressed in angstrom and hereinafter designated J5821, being 5821.11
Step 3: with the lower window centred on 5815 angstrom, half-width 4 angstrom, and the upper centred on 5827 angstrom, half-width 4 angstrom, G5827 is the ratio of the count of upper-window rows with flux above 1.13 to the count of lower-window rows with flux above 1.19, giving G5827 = 6.00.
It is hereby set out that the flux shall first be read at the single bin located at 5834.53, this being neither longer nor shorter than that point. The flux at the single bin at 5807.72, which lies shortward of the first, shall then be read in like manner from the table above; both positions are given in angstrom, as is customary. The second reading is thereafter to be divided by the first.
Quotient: 1.27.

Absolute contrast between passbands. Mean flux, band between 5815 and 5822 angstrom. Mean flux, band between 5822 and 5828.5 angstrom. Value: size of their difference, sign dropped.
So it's 0.06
